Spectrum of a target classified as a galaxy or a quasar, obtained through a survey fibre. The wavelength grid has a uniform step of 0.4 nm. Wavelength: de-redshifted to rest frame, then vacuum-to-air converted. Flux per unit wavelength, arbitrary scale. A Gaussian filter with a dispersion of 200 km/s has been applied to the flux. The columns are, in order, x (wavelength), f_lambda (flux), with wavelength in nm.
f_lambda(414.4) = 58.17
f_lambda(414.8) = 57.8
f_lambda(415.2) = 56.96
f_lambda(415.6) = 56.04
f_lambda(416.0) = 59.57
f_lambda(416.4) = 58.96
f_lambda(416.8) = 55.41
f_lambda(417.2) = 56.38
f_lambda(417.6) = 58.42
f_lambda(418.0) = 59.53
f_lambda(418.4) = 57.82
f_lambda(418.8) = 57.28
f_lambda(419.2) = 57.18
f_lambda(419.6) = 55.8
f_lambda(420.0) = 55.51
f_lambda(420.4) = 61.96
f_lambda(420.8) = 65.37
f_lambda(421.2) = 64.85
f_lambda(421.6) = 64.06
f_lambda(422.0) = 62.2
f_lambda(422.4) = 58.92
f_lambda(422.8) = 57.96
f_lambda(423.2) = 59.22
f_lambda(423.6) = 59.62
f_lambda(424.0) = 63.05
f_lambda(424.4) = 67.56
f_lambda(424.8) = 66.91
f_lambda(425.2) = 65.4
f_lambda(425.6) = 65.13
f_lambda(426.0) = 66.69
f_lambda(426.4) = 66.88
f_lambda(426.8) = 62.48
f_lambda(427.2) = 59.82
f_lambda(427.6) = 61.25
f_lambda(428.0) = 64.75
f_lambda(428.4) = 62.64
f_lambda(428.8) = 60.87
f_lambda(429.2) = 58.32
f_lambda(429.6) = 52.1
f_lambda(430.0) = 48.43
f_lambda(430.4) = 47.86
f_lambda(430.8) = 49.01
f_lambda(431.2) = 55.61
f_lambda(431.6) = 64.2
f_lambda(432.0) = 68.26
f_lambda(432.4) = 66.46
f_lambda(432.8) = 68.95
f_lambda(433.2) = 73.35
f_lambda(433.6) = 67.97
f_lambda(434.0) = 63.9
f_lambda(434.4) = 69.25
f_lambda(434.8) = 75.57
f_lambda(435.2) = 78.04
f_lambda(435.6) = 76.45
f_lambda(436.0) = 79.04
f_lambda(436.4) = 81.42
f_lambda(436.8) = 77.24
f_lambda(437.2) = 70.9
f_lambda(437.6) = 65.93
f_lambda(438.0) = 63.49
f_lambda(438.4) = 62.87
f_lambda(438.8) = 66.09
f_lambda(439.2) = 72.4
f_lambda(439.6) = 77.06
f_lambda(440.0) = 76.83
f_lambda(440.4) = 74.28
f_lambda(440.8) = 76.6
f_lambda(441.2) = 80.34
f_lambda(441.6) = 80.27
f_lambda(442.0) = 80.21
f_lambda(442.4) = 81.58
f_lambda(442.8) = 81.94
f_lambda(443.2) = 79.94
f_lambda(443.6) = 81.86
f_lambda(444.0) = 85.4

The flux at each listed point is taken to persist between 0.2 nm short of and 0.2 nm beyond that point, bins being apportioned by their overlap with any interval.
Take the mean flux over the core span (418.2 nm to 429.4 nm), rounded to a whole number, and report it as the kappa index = 62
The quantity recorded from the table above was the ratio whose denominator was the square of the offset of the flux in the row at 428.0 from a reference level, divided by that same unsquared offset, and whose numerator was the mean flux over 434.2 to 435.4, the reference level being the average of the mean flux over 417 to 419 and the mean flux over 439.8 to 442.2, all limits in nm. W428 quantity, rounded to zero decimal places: -23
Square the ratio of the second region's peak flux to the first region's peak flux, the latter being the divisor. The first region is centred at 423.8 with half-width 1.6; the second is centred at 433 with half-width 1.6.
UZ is 1.18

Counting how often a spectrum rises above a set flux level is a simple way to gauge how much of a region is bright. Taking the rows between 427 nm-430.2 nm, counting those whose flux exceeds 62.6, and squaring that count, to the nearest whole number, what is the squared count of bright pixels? 4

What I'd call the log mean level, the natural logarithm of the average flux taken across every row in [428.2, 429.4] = 4.10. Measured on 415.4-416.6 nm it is 4.06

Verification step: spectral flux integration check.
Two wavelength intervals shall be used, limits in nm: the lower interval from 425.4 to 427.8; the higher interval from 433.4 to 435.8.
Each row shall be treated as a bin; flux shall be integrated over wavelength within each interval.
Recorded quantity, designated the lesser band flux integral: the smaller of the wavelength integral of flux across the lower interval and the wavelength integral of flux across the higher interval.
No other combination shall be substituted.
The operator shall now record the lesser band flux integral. 153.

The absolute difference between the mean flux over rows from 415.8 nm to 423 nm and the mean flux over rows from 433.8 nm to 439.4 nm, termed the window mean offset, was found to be 12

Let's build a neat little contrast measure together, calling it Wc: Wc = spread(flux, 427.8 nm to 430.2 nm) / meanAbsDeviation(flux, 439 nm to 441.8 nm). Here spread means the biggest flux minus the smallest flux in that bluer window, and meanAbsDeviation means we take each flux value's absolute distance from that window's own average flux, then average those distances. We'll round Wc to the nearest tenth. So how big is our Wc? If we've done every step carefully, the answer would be 7.9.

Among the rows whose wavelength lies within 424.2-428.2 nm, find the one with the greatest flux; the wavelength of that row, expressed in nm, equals 424.4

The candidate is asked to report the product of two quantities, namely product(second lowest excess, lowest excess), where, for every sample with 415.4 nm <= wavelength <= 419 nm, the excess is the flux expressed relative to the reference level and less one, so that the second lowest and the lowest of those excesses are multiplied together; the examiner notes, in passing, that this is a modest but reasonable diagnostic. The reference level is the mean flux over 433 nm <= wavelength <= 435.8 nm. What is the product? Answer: 0.051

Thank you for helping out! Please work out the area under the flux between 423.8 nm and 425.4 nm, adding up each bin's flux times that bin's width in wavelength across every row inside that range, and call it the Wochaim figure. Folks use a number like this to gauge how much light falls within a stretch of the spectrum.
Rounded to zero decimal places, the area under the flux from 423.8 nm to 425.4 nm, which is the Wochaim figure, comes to 105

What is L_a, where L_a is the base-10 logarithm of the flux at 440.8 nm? 1.88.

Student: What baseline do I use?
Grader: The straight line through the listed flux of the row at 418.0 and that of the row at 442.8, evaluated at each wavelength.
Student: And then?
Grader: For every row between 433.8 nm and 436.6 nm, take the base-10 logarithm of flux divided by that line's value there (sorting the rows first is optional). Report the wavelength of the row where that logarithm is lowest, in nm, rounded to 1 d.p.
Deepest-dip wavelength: 434.0 nm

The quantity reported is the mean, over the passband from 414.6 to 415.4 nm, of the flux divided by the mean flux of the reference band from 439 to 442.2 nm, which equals 0.74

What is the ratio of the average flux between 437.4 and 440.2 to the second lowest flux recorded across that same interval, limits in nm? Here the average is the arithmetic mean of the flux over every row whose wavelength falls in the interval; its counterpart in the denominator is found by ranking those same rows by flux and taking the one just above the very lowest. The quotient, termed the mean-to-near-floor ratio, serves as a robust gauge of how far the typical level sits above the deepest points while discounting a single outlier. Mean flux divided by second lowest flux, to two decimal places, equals 1.09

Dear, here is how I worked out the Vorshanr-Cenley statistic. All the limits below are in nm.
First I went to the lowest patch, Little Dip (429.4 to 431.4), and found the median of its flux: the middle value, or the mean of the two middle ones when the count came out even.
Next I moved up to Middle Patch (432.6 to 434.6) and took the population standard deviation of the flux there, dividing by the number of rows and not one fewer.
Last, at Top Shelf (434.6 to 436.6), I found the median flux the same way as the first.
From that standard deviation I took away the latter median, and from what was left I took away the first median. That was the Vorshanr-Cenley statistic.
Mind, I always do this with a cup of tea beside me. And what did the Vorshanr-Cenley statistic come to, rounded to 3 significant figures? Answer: -124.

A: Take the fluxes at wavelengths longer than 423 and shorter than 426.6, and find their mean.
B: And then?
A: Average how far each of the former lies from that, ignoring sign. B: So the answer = 2.6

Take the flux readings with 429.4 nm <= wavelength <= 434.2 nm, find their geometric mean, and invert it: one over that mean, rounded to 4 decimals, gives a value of 0.0167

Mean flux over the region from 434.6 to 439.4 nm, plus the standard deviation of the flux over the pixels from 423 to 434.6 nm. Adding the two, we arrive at 79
